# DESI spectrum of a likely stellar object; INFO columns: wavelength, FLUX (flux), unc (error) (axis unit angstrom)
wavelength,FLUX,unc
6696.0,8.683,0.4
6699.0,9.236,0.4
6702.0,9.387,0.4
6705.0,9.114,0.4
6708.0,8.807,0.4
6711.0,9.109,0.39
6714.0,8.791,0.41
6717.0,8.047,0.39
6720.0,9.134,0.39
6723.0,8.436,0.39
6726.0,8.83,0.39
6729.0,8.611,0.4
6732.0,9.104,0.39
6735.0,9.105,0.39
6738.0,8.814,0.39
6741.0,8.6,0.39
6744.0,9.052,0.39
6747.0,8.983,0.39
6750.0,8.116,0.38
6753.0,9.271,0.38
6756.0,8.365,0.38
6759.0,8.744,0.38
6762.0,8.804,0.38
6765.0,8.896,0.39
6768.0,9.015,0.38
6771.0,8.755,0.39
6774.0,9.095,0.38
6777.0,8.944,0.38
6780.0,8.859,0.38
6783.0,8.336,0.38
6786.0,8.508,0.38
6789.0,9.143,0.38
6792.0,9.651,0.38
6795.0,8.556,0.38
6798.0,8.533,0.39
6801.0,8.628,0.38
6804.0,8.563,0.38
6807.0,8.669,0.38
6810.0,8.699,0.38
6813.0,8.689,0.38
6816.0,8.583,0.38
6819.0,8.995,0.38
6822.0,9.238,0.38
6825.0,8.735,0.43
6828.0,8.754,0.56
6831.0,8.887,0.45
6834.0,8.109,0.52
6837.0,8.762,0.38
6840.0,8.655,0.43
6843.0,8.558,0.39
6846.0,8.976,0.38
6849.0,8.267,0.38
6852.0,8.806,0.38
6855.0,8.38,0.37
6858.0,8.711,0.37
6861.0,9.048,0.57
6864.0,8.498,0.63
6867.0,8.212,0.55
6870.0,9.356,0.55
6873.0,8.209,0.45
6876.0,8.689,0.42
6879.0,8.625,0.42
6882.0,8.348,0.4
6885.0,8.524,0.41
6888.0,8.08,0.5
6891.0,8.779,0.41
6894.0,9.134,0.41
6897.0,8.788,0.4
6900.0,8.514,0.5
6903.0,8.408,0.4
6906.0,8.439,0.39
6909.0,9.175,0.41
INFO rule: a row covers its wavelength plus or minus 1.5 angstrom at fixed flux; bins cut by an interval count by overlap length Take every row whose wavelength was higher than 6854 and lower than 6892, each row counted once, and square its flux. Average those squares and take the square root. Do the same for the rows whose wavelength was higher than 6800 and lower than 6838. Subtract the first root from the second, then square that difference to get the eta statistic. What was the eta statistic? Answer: 0.019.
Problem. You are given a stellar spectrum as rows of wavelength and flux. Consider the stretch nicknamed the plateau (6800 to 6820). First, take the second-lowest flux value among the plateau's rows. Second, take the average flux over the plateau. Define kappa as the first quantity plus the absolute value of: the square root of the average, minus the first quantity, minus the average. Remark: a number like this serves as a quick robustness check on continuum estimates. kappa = 22.9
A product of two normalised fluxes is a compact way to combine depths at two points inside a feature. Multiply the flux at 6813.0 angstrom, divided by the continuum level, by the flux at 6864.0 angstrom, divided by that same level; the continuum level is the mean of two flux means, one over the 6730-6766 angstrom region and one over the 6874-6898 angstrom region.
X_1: 0.97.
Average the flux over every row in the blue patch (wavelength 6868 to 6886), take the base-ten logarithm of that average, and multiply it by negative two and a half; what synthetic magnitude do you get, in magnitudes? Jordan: -2.34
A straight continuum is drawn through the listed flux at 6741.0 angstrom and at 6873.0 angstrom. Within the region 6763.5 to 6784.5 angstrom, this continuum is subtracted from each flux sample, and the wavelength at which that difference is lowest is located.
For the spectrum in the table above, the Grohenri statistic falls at 6783.0 angstrom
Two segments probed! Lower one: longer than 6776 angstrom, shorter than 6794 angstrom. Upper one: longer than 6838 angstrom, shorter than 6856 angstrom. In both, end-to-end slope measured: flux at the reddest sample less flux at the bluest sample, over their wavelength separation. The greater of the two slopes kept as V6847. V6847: 0.047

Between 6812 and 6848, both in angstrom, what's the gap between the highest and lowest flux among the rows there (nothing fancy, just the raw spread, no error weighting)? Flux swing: 1.13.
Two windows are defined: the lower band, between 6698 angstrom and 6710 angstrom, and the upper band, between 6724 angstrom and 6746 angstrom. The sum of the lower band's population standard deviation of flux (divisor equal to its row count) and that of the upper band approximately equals 0.42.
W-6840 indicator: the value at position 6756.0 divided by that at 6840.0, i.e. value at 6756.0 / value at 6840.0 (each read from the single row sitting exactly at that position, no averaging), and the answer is 0.97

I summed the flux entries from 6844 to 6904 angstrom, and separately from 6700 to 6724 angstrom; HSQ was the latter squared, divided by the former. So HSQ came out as 29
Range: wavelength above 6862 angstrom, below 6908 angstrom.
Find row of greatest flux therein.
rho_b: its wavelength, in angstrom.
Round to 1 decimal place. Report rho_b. 6870.0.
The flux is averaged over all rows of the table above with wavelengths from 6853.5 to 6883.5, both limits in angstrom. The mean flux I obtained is 8.61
